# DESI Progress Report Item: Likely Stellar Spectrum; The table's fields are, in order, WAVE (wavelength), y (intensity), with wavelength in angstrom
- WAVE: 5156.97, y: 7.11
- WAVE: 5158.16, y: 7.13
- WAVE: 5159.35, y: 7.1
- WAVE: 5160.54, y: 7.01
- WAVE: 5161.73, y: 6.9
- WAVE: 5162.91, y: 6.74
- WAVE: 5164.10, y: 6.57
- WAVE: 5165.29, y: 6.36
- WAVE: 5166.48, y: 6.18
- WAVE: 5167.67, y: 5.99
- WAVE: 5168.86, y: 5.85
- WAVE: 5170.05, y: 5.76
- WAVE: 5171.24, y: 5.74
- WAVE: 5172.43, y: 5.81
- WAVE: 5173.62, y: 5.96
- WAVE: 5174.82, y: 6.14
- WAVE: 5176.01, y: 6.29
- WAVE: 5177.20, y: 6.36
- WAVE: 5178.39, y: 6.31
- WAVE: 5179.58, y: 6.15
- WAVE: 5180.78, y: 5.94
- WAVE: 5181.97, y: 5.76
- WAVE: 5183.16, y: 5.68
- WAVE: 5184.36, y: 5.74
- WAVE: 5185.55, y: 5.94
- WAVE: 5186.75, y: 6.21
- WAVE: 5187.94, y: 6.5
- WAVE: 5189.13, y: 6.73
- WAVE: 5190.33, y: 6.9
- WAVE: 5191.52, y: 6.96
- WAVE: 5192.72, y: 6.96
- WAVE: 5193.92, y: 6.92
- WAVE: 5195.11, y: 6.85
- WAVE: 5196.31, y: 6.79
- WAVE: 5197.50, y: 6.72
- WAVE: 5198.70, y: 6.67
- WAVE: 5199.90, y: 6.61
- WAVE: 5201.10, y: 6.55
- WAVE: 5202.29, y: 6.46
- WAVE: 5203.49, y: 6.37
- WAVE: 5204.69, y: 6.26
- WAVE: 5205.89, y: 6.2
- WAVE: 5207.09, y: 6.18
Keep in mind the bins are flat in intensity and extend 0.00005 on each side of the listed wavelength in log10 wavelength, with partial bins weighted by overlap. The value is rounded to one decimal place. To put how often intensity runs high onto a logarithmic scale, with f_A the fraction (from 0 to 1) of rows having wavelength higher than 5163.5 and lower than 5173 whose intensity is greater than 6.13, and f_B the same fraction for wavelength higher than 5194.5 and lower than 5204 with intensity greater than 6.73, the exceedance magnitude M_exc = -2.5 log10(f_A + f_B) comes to 0.5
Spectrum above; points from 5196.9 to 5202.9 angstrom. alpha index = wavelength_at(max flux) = 5197.50 angstrom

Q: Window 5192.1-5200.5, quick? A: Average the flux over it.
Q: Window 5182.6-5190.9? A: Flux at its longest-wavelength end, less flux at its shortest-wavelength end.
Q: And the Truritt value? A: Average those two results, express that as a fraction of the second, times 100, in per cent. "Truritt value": 328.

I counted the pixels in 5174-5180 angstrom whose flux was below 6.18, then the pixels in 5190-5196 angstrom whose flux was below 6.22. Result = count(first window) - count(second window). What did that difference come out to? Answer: 2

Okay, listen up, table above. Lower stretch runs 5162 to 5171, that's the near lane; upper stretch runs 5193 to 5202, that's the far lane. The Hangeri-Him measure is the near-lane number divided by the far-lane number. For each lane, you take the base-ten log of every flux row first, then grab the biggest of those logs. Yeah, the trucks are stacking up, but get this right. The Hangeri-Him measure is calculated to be 0.986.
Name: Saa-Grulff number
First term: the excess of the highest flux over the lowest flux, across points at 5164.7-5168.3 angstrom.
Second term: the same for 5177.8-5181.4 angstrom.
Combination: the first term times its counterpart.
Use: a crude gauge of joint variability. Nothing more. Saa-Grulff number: 0.14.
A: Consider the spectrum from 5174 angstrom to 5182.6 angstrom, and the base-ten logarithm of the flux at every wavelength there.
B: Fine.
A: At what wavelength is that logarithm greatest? 5177.20 angstrom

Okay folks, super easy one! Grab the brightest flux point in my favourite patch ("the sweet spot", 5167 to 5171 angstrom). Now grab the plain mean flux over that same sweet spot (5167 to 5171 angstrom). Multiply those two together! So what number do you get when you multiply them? 35.1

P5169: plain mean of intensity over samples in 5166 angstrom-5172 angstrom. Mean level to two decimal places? 5.90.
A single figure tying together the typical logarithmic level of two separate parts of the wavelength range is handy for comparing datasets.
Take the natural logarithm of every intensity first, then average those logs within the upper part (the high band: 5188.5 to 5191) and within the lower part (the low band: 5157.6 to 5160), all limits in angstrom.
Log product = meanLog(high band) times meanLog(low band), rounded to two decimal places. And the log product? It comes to 3.77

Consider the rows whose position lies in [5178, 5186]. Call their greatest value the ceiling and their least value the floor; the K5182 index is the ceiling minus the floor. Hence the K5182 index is 0.6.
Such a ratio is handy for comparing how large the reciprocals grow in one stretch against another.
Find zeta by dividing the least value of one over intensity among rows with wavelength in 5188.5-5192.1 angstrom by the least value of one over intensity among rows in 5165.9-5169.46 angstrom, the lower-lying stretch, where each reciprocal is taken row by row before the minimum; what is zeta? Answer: 0.888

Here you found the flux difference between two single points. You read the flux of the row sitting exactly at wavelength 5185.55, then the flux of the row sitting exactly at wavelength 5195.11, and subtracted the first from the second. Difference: 0.91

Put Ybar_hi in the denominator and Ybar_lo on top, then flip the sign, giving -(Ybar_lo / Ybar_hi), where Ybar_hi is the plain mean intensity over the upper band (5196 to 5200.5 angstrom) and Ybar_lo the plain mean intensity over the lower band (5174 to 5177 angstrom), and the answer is -0.93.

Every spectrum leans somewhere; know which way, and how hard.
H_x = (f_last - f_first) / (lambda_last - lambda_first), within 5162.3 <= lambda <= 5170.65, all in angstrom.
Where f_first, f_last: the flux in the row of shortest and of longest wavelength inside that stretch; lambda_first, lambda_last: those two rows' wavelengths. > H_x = -0.137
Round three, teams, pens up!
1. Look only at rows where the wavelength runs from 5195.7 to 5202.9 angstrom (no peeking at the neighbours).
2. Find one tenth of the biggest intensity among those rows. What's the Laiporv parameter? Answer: 0.679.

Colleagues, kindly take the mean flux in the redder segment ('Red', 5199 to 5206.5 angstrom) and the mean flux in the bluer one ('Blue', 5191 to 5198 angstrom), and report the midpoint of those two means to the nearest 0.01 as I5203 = 6.64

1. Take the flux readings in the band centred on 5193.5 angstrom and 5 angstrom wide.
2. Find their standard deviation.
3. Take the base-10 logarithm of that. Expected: -1.3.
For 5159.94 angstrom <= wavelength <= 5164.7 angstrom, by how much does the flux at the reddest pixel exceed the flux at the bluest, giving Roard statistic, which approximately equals -0.44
